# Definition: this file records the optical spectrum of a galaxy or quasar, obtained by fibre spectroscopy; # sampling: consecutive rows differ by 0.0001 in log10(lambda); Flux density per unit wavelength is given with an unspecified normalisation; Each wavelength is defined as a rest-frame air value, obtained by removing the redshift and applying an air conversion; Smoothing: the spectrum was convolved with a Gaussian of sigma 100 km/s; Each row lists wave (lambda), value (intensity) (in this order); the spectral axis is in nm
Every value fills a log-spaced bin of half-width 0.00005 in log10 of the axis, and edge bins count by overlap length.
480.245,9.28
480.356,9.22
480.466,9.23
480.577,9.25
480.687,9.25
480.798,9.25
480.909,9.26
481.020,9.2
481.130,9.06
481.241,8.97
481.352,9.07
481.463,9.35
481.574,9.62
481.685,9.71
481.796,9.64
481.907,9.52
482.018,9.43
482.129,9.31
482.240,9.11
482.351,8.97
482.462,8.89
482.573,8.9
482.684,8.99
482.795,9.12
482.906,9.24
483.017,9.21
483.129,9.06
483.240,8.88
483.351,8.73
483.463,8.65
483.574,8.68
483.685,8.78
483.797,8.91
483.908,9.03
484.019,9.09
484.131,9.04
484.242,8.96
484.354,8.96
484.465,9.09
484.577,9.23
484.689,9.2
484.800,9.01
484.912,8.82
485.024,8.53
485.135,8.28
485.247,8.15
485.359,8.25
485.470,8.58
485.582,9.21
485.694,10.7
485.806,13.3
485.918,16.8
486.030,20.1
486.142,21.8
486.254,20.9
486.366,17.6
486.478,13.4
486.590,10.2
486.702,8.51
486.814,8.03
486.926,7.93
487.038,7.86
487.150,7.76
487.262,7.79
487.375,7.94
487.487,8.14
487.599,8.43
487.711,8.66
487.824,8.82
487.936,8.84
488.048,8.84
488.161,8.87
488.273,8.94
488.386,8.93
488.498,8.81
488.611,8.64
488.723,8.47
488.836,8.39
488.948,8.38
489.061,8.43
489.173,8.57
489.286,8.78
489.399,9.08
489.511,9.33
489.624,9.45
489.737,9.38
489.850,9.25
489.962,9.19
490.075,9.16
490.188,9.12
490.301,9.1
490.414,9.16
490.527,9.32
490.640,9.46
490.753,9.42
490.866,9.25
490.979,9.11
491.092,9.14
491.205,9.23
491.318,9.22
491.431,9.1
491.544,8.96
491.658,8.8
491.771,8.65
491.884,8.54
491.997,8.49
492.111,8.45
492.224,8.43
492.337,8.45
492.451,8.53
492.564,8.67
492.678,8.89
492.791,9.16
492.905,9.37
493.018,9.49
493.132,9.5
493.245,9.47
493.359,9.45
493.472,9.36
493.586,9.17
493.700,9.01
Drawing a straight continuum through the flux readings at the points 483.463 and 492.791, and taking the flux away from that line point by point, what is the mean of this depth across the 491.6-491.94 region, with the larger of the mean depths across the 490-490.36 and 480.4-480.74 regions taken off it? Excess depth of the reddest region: 0.55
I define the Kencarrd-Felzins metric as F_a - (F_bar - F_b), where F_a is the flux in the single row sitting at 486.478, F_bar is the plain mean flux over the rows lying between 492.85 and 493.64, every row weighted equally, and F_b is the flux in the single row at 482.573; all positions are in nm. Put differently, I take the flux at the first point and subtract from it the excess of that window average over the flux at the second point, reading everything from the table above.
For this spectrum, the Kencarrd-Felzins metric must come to 12.9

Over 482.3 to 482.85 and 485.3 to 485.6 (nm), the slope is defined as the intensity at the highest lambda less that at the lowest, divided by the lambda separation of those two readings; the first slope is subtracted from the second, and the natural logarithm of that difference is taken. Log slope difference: 1.38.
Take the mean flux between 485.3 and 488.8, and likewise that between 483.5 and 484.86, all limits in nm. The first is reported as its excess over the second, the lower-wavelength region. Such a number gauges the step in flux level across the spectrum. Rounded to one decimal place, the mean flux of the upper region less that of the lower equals 1.7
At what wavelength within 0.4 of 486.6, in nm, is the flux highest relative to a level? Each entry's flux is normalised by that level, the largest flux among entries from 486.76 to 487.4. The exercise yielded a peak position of 486.254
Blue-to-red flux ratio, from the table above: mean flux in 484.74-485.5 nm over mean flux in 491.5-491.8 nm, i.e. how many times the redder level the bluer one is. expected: 0.97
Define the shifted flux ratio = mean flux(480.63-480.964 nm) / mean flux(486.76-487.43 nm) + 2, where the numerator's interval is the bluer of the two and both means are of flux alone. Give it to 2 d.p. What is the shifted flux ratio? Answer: 3.17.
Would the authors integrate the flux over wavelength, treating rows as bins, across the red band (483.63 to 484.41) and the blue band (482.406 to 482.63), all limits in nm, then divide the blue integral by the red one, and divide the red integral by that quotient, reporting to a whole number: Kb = 25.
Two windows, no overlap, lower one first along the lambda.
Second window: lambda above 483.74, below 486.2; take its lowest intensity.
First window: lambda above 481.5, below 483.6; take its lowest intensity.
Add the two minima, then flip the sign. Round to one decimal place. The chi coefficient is -16.8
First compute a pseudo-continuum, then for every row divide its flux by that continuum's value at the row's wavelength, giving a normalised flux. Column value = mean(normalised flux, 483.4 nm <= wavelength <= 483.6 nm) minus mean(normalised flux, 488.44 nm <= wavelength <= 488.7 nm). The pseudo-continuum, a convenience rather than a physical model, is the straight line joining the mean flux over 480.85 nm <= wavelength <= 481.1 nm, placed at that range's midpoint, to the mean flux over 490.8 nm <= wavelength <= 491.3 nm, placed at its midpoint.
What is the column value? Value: -0.01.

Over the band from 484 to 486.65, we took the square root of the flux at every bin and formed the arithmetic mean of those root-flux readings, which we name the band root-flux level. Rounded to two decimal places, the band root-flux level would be 3.35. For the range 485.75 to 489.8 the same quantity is 3.18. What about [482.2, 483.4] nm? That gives 3.00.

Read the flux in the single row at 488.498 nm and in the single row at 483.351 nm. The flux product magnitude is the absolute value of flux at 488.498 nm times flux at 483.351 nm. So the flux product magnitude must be 76.9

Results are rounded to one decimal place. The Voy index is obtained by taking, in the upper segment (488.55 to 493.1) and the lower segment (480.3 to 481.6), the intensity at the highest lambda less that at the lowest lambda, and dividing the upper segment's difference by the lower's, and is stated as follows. 2.1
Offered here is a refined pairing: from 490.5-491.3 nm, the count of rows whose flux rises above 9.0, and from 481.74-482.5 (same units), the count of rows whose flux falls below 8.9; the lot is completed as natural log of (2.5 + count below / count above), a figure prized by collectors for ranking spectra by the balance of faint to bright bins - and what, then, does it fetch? 0.97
